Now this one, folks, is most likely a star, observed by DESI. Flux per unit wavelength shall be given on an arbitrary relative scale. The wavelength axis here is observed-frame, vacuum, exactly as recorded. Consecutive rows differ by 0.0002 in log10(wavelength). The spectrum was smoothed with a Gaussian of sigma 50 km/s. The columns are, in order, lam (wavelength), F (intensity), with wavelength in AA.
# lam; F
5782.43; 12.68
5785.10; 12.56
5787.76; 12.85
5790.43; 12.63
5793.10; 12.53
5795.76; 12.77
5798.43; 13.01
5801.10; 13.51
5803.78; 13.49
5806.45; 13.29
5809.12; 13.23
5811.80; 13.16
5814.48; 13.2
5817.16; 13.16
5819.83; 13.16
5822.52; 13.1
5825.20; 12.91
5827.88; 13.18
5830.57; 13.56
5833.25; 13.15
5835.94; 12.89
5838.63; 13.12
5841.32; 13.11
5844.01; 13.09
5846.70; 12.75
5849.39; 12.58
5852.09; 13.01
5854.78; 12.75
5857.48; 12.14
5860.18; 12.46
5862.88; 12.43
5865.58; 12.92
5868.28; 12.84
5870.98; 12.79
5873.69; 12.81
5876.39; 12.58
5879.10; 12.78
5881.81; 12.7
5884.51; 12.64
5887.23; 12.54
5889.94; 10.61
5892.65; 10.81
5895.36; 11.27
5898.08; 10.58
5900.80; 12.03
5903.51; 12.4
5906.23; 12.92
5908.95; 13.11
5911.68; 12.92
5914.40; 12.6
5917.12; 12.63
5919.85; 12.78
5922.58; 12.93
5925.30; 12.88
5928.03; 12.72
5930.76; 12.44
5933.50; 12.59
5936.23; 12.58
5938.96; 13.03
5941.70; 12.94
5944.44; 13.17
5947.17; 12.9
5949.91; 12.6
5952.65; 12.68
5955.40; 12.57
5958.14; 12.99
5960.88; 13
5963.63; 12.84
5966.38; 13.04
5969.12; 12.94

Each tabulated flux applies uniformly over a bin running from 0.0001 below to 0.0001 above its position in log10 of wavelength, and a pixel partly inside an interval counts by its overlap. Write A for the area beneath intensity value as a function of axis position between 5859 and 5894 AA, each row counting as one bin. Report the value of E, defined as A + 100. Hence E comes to 533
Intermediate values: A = 433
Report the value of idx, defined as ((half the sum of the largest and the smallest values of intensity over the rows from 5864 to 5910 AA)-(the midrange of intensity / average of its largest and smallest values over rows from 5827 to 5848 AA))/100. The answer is -0.013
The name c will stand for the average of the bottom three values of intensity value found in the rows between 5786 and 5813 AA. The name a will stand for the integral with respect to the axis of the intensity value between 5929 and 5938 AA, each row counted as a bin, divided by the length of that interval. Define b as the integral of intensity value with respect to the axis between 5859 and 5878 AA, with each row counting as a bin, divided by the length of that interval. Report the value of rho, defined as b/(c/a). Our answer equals 12.6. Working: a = 12.6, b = 12.7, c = 12.6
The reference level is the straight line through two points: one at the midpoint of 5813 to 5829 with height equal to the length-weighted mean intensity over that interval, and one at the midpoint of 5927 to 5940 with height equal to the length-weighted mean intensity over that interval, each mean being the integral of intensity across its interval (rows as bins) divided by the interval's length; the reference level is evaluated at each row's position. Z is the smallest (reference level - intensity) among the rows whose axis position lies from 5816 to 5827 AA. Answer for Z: -0.04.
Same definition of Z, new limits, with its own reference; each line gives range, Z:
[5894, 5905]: 0.38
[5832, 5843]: -0.08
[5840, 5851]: -0.07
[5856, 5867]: 0.02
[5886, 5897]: 0.31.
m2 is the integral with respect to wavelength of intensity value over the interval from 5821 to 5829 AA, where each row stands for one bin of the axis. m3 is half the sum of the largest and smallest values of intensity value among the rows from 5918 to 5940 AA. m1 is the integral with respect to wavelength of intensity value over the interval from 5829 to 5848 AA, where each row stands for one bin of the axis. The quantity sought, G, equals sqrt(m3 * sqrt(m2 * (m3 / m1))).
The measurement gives 5.4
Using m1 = 249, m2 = 104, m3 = 12.7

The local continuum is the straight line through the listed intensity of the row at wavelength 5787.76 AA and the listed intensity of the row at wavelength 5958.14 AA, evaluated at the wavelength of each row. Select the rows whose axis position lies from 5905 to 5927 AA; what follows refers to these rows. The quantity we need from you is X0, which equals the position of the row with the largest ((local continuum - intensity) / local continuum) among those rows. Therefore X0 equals 5914.40 AA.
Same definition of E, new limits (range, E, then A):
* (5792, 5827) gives 559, 459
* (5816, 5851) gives 557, 457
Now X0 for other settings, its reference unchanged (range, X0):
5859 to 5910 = 5898.08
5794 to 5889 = 5857.48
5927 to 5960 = 5930.76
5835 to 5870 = 5857.48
